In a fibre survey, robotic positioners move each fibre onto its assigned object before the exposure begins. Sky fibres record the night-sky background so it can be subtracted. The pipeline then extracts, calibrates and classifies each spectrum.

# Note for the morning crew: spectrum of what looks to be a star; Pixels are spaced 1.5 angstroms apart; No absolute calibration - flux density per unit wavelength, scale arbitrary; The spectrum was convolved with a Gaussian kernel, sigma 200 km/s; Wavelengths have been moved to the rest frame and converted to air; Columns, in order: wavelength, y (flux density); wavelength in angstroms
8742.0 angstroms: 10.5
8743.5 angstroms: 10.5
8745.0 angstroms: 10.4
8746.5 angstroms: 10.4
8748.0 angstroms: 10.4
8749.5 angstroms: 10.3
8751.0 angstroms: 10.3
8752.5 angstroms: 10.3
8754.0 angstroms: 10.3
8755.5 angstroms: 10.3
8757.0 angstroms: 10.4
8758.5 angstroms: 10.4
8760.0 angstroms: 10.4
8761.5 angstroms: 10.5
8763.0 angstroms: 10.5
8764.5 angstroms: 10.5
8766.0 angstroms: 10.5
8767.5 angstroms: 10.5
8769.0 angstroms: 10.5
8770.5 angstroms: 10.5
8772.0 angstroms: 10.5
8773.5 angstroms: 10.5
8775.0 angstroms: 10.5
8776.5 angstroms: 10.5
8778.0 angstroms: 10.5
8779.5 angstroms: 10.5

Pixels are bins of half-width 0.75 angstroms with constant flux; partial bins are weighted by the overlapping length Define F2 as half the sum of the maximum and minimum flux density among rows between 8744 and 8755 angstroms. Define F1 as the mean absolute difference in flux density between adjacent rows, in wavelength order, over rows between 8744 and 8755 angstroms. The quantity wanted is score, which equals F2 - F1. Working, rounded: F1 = 0.017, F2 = 10.35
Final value 10.3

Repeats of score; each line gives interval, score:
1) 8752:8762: 10.4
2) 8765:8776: 10.5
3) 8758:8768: 10.4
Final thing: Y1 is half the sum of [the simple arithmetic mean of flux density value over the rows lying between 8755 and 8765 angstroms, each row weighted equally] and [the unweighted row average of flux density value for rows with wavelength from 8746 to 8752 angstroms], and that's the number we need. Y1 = 10.4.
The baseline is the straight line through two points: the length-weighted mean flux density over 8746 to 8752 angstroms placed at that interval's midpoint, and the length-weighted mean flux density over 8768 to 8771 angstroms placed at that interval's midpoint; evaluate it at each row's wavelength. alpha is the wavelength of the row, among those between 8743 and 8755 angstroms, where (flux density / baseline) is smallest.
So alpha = 8754.0 angstroms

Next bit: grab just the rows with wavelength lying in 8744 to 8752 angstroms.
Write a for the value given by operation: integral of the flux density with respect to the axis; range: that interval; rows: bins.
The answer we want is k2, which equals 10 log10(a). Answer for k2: 19.2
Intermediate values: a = 82.9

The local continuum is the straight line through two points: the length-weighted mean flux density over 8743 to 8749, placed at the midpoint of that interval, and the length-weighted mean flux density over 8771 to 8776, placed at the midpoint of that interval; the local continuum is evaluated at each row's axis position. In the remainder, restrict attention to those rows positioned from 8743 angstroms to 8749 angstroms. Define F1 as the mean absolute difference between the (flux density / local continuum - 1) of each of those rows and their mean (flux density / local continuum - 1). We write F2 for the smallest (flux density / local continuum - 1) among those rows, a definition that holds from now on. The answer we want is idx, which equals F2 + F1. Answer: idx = 0.0017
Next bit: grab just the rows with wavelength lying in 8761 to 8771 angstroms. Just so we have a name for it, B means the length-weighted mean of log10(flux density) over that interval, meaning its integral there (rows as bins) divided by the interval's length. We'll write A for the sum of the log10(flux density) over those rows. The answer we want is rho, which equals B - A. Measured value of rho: -6.13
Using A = 7.15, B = 1.02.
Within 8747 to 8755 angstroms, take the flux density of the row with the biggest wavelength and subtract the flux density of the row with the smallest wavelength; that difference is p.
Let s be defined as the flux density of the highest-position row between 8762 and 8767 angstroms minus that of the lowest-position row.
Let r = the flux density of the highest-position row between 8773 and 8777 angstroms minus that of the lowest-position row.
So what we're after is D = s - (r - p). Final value -0.1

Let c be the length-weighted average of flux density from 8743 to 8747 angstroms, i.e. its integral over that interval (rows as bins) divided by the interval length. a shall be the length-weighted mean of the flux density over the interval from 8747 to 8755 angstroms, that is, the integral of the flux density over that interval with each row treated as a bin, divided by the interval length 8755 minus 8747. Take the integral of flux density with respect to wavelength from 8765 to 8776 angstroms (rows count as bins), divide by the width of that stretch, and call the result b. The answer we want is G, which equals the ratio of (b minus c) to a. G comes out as 0.007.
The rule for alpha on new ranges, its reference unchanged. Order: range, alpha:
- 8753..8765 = 8755.5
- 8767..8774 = 8773.5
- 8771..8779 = 8778.0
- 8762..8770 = 8769.0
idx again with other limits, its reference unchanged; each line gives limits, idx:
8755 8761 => -0.0107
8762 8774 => 0.0009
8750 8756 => -0.0135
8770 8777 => -0.0003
